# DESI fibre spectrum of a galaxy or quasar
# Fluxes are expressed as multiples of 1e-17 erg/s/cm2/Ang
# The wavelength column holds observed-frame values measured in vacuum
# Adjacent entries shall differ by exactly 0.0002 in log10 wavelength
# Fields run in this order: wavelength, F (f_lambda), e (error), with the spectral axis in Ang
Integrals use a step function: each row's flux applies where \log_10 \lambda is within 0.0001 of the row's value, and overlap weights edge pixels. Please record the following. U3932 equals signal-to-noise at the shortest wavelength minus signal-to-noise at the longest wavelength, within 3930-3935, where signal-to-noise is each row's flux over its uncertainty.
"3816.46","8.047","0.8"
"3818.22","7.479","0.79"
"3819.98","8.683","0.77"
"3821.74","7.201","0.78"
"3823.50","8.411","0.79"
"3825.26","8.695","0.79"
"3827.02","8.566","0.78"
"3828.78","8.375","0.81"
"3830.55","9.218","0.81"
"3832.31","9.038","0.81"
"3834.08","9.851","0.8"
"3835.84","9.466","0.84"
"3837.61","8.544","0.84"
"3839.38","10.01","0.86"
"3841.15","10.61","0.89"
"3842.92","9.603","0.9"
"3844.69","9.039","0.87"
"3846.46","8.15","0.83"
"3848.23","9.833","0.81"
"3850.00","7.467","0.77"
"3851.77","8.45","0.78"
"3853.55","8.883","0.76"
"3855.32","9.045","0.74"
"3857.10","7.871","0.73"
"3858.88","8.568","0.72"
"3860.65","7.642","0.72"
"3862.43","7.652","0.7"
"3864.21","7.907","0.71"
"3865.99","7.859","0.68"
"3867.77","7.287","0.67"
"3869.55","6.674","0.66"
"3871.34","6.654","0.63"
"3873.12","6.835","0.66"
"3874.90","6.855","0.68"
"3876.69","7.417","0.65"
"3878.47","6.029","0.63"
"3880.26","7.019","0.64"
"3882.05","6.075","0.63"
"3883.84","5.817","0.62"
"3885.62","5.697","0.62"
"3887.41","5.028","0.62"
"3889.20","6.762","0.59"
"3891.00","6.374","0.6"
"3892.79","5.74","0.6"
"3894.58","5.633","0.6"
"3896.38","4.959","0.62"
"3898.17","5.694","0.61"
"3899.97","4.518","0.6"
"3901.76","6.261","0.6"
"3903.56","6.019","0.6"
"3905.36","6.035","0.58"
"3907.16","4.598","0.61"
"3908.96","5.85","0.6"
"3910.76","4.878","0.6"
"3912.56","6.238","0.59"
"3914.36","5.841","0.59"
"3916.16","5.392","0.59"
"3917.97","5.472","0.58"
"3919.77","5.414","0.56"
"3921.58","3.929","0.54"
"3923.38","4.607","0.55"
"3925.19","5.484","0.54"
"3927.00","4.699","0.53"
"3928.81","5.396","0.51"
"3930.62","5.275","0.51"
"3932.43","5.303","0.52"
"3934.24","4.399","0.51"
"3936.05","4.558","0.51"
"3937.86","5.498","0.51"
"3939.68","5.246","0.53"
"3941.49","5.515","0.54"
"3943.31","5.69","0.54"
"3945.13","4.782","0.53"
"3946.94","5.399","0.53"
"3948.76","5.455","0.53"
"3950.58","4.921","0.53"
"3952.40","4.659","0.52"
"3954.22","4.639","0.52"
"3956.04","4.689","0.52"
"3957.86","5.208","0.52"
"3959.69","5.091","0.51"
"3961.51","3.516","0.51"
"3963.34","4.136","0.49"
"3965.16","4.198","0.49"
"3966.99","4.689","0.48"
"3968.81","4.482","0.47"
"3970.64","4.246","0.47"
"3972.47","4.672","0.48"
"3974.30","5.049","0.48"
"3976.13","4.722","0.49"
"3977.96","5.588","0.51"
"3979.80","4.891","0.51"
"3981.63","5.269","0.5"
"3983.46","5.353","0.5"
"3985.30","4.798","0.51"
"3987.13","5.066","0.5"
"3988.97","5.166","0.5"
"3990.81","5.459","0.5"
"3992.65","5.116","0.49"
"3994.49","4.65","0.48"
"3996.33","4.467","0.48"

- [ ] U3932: 1.7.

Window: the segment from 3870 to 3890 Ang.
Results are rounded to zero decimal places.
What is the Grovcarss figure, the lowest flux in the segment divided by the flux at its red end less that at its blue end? 47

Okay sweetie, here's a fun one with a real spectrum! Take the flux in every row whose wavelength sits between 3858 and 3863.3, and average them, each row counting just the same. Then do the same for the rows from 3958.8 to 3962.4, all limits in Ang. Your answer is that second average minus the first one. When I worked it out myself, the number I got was -4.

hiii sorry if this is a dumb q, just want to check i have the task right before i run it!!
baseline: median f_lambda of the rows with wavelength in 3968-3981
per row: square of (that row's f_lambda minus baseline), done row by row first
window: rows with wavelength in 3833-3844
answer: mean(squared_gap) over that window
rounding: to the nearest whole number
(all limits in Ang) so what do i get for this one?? 25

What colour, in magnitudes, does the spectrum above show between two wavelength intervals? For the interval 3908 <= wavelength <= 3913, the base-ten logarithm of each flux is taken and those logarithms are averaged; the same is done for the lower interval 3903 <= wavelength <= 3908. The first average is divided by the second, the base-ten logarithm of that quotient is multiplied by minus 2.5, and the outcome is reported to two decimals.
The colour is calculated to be -0.01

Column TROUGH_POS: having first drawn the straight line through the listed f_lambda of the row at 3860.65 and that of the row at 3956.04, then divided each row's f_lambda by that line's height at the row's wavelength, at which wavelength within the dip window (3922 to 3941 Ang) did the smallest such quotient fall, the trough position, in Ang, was 3923.38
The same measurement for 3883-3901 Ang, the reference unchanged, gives 3899.97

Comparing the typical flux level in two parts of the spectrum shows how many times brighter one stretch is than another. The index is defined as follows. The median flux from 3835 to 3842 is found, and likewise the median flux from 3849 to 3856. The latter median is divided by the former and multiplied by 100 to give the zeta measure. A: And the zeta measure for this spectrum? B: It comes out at 89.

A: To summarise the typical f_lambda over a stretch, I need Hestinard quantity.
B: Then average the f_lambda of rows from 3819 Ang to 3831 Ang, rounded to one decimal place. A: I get 8.4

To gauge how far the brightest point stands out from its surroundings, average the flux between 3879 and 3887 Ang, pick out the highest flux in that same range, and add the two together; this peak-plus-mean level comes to 13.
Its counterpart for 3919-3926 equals 10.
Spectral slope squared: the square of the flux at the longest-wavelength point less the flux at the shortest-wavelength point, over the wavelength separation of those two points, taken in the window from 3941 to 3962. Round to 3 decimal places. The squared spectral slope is 0.010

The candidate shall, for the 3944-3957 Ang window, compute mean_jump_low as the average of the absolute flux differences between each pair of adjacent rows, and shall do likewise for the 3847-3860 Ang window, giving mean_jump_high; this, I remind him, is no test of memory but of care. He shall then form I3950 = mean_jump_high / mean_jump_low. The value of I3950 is 3.8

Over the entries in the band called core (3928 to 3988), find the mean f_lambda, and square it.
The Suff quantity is 24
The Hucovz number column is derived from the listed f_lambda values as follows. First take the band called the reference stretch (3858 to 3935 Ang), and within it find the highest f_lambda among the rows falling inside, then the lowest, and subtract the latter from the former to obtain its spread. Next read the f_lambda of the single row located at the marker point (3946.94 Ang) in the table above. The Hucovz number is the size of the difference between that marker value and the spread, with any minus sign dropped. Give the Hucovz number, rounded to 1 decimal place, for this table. 0.8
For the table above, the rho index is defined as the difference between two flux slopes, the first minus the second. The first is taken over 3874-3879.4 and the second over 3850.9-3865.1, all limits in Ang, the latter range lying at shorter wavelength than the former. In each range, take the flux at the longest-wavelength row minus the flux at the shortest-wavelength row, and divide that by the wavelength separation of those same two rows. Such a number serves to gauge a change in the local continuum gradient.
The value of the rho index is -0.19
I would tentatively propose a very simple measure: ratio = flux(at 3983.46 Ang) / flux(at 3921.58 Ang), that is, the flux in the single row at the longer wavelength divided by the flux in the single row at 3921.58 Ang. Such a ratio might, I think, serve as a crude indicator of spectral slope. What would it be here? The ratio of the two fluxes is 1.36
